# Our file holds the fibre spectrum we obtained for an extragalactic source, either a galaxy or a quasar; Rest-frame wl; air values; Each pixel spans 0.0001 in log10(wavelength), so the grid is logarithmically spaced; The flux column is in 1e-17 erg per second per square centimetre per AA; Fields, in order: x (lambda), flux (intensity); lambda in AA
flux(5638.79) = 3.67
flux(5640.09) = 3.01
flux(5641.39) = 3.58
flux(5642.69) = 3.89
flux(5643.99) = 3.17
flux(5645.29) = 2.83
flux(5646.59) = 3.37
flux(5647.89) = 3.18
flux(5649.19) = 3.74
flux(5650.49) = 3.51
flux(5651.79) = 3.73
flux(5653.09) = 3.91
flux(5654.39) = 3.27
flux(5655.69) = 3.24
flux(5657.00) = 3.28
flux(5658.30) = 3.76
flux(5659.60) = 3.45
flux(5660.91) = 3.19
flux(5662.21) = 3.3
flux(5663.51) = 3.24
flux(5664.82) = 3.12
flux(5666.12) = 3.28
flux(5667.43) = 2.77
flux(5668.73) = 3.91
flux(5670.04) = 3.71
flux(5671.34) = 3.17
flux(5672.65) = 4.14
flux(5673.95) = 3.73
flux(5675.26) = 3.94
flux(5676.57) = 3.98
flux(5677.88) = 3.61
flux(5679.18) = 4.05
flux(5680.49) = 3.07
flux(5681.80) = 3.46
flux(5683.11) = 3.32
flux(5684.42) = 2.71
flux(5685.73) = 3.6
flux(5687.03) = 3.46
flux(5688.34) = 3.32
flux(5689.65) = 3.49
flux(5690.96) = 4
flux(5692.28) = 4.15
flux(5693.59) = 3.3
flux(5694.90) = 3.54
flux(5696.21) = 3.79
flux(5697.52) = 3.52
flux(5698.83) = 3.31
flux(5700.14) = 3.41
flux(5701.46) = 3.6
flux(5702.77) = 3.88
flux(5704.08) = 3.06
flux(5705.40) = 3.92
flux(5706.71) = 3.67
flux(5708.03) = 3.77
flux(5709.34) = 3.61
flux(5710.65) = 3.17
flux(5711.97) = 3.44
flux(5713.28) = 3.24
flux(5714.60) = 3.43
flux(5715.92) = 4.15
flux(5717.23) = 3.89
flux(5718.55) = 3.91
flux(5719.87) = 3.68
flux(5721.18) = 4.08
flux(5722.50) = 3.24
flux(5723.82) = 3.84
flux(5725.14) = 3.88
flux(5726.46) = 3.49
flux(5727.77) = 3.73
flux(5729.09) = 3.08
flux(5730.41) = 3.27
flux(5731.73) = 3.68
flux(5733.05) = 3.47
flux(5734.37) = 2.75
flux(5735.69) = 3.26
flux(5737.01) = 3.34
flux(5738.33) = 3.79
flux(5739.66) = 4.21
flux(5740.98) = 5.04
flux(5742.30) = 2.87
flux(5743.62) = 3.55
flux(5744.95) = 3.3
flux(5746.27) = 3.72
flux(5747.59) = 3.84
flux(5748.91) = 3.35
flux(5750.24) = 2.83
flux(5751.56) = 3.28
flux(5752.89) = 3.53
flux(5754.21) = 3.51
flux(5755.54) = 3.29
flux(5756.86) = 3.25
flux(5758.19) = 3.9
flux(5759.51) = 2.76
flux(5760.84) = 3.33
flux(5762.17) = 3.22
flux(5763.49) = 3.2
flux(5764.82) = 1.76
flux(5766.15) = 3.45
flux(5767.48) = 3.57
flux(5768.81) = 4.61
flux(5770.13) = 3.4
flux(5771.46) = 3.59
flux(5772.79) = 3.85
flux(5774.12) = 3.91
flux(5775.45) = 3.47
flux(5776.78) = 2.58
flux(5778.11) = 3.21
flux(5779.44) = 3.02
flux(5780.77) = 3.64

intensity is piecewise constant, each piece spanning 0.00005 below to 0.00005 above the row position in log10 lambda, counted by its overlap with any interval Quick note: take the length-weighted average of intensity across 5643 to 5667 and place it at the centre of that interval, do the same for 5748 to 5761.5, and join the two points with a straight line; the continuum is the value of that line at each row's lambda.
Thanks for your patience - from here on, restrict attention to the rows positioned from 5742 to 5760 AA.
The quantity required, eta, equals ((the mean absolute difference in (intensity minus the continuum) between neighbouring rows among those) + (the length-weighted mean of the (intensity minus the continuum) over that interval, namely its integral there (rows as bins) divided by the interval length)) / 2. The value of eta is 0.23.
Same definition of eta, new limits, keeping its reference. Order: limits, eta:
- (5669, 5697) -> 0.34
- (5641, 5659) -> 0.22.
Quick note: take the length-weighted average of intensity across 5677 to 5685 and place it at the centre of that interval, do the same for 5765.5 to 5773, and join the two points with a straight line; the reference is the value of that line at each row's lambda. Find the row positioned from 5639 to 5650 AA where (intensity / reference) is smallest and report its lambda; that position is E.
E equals 5645.29 AA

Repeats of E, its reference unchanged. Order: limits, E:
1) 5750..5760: 5759.51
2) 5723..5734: 5729.09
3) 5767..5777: 5776.78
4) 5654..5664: 5660.91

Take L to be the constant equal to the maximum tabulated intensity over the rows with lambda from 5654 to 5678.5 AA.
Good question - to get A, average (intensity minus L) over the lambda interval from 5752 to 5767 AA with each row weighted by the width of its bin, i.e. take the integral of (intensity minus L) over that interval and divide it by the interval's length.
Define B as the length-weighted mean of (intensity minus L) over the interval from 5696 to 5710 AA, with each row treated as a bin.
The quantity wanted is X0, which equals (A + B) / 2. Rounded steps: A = -0.93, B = -0.55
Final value -0.743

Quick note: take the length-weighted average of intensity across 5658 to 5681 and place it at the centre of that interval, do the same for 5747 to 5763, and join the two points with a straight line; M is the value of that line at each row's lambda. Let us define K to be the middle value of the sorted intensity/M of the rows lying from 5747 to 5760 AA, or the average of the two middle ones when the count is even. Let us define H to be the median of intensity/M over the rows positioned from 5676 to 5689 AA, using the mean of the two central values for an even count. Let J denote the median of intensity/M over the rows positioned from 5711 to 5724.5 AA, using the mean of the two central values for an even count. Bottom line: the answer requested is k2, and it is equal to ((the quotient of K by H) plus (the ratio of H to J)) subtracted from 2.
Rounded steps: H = 0.99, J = 1.10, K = 0.99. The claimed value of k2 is 0.099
